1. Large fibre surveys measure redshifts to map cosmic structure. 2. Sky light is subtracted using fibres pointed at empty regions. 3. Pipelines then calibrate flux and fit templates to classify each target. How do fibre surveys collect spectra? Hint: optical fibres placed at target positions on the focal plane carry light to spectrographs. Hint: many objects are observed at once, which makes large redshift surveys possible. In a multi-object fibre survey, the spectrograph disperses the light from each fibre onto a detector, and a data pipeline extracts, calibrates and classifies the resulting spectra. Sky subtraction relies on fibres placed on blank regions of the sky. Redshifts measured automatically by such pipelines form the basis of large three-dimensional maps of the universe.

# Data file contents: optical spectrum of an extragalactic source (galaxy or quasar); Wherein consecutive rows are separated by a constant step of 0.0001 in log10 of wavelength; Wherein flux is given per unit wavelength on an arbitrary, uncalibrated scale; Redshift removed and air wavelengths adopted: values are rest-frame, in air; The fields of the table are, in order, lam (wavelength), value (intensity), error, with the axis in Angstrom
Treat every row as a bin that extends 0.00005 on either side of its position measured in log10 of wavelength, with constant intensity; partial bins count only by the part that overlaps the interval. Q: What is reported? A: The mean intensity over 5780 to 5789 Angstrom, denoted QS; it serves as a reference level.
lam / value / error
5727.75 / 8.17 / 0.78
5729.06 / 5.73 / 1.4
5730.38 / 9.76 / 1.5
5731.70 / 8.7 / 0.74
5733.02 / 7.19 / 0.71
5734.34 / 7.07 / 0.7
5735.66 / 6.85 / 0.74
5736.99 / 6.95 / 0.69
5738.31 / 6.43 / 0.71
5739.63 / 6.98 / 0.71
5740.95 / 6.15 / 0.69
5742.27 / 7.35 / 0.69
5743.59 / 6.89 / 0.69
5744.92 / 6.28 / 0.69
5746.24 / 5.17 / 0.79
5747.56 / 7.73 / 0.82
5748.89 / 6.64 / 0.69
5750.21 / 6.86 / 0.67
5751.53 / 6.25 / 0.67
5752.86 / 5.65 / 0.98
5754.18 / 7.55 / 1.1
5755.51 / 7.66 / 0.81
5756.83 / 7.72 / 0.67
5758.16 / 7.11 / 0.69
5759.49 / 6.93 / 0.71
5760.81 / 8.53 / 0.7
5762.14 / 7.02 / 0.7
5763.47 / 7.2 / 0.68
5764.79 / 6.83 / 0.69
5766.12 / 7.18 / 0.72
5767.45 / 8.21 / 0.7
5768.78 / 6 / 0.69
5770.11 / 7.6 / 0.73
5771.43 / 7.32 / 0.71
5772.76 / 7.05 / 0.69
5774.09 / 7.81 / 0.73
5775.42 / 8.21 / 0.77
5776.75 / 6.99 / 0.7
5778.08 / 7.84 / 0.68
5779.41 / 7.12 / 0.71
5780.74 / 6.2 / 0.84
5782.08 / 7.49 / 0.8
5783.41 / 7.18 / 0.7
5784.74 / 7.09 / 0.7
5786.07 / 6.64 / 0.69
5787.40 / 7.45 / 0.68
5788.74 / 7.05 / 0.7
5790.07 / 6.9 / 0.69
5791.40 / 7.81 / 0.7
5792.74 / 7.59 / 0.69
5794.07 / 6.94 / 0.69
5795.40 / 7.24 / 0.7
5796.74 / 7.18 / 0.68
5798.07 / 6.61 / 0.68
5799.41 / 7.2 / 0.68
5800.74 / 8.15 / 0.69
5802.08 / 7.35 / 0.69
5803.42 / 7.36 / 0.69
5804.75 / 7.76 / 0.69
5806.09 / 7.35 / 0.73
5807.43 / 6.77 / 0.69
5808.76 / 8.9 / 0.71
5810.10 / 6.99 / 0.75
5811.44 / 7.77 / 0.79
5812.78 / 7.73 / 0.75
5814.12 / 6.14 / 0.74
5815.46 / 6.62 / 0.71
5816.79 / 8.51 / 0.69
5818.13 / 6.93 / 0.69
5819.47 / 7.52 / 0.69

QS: 7.01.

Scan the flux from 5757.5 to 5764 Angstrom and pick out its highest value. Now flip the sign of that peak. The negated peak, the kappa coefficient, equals -8.5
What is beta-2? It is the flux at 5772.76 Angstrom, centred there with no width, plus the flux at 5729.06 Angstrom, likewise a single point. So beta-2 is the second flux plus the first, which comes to 12.8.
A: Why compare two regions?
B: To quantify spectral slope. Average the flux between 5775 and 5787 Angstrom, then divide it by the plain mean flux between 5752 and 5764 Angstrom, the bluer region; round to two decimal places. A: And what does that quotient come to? 0.99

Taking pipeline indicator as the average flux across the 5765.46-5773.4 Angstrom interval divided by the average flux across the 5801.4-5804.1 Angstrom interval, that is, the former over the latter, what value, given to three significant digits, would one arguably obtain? 0.983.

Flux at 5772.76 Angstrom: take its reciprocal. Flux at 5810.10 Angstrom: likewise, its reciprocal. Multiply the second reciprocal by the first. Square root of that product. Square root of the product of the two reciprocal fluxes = 0.142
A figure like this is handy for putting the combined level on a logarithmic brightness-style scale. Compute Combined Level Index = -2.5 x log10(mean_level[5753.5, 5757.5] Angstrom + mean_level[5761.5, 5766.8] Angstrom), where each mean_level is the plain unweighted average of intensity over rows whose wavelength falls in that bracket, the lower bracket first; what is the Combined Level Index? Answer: -2.918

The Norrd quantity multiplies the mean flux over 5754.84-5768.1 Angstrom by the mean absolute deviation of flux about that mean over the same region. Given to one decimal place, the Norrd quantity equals 3.5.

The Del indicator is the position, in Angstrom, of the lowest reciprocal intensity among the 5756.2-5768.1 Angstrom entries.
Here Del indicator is 5760.81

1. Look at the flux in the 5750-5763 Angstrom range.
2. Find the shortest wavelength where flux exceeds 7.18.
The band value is 5754.18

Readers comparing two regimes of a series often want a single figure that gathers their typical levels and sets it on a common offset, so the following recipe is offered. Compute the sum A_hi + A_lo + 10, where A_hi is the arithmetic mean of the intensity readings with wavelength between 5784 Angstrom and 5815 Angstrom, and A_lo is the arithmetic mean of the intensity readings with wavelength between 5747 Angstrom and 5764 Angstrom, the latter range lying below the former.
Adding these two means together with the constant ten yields 24.4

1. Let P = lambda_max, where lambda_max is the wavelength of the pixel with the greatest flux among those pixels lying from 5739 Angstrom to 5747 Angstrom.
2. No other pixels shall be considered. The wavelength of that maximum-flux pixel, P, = 5742.27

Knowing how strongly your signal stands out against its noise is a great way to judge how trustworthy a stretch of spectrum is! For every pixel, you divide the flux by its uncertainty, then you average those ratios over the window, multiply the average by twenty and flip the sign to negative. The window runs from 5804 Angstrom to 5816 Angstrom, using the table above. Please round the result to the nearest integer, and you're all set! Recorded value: -202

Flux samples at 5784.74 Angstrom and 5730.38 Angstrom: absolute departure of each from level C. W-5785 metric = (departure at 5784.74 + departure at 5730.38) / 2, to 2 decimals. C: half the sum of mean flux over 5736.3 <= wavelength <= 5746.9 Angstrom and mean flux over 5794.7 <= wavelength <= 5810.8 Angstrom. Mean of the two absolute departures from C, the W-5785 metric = 1.46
